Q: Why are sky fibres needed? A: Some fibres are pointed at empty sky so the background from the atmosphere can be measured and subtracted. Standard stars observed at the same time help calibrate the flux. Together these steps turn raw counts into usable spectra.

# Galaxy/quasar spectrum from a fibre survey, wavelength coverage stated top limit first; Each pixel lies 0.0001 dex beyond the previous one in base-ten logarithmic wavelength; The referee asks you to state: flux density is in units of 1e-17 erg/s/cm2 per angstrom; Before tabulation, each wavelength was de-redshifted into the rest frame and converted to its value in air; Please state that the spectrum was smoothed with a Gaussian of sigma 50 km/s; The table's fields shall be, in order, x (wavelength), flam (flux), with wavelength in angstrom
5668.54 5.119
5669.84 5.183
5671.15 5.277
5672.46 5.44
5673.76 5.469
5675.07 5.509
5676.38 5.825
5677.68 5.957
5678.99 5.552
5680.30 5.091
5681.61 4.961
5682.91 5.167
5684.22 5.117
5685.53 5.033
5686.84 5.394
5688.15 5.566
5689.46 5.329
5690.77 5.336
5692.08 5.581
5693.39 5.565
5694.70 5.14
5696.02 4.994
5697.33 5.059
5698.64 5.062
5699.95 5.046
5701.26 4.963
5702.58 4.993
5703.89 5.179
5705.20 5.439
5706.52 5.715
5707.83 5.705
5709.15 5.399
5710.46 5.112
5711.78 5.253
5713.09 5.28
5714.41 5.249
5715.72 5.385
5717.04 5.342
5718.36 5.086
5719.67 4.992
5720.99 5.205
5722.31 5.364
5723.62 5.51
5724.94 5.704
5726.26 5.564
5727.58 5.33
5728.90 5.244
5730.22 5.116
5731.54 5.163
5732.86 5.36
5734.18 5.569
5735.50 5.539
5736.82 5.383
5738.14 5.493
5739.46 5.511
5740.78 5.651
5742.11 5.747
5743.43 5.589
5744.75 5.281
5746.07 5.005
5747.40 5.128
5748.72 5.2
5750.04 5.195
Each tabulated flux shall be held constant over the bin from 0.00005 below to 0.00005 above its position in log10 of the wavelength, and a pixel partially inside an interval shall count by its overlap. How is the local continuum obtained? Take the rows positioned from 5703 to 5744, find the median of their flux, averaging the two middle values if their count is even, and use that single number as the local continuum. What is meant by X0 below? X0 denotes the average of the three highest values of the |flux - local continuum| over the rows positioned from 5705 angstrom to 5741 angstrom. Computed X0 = 0.35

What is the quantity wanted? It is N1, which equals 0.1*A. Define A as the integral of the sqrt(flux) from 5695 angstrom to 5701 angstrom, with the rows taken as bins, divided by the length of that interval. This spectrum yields 0.225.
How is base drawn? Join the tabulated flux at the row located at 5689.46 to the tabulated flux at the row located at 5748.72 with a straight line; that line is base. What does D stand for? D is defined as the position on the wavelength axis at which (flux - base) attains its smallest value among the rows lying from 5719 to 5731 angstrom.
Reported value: 5719.67 angstrom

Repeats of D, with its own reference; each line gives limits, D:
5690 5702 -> 5701.26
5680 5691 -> 5681.61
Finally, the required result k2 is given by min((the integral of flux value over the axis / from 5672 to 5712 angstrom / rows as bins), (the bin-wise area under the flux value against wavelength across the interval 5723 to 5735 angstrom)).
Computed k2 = 65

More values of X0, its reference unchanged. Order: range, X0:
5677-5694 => 0.45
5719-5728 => 0.30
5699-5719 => 0.38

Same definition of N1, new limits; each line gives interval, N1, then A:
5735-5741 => 0.235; 2.35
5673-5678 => 0.238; 2.38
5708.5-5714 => 0.229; 2.29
